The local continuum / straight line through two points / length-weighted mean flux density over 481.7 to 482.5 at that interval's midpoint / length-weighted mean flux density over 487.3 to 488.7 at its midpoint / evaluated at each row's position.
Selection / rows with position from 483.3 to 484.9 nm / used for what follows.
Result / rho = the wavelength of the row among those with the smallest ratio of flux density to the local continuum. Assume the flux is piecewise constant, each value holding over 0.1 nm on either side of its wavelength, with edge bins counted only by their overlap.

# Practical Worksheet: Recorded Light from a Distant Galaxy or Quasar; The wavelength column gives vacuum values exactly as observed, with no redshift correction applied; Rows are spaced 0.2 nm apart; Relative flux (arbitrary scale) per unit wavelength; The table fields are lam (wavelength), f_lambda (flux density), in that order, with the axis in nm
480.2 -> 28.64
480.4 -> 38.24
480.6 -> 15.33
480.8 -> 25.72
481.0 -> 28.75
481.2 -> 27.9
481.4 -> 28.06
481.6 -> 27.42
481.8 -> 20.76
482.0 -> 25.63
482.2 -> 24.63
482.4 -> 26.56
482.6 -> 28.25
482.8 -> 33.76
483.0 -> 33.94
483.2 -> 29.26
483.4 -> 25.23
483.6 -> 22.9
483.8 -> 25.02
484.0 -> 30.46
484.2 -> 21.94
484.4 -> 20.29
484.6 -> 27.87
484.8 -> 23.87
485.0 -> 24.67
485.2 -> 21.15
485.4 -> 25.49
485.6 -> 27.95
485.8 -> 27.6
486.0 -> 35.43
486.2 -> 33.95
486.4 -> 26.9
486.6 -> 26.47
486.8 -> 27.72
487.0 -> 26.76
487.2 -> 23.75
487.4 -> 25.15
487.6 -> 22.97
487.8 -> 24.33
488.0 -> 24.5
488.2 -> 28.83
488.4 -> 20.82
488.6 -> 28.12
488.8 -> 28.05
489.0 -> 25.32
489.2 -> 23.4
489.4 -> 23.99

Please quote 484.4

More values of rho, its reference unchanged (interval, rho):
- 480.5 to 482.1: 480.6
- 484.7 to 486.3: 485.2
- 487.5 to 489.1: 488.4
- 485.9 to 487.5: 487.2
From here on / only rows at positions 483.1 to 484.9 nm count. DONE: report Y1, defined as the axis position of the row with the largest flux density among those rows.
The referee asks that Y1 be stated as 484.0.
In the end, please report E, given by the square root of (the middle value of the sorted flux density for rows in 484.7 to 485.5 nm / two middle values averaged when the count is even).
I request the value 4.93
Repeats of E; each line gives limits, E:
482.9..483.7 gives 5.22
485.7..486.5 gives 5.55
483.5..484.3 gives 4.89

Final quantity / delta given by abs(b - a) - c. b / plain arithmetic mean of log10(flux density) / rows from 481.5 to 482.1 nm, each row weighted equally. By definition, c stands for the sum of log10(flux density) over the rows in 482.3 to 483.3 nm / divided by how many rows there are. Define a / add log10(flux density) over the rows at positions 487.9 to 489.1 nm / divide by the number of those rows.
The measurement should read -1.46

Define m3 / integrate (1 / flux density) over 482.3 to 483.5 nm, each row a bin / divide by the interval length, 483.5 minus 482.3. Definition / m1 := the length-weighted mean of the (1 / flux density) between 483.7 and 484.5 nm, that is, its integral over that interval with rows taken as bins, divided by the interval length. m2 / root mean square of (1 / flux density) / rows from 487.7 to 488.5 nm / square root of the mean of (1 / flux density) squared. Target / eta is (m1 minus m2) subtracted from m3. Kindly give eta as 0.034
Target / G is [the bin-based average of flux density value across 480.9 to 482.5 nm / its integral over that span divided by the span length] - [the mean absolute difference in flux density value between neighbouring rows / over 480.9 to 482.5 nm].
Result 24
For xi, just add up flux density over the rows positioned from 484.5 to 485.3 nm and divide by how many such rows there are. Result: 24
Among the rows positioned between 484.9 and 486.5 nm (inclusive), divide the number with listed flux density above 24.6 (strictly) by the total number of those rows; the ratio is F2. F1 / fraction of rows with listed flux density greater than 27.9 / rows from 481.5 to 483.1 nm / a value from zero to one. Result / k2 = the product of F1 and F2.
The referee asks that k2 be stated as 0.33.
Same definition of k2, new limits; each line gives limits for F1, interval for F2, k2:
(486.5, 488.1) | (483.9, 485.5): 0.00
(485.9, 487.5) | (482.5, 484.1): 0.22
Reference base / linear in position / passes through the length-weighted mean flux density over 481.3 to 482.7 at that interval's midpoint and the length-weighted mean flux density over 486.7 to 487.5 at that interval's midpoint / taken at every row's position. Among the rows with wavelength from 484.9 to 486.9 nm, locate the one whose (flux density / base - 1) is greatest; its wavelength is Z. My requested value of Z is 486.0 nm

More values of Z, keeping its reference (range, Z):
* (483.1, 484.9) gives 484.0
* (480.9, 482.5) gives 481.0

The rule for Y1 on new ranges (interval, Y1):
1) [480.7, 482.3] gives 481.0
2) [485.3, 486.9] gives 486.0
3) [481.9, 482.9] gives 482.8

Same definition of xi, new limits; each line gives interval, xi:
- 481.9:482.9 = 28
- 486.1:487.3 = 28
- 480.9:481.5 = 28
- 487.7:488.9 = 26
